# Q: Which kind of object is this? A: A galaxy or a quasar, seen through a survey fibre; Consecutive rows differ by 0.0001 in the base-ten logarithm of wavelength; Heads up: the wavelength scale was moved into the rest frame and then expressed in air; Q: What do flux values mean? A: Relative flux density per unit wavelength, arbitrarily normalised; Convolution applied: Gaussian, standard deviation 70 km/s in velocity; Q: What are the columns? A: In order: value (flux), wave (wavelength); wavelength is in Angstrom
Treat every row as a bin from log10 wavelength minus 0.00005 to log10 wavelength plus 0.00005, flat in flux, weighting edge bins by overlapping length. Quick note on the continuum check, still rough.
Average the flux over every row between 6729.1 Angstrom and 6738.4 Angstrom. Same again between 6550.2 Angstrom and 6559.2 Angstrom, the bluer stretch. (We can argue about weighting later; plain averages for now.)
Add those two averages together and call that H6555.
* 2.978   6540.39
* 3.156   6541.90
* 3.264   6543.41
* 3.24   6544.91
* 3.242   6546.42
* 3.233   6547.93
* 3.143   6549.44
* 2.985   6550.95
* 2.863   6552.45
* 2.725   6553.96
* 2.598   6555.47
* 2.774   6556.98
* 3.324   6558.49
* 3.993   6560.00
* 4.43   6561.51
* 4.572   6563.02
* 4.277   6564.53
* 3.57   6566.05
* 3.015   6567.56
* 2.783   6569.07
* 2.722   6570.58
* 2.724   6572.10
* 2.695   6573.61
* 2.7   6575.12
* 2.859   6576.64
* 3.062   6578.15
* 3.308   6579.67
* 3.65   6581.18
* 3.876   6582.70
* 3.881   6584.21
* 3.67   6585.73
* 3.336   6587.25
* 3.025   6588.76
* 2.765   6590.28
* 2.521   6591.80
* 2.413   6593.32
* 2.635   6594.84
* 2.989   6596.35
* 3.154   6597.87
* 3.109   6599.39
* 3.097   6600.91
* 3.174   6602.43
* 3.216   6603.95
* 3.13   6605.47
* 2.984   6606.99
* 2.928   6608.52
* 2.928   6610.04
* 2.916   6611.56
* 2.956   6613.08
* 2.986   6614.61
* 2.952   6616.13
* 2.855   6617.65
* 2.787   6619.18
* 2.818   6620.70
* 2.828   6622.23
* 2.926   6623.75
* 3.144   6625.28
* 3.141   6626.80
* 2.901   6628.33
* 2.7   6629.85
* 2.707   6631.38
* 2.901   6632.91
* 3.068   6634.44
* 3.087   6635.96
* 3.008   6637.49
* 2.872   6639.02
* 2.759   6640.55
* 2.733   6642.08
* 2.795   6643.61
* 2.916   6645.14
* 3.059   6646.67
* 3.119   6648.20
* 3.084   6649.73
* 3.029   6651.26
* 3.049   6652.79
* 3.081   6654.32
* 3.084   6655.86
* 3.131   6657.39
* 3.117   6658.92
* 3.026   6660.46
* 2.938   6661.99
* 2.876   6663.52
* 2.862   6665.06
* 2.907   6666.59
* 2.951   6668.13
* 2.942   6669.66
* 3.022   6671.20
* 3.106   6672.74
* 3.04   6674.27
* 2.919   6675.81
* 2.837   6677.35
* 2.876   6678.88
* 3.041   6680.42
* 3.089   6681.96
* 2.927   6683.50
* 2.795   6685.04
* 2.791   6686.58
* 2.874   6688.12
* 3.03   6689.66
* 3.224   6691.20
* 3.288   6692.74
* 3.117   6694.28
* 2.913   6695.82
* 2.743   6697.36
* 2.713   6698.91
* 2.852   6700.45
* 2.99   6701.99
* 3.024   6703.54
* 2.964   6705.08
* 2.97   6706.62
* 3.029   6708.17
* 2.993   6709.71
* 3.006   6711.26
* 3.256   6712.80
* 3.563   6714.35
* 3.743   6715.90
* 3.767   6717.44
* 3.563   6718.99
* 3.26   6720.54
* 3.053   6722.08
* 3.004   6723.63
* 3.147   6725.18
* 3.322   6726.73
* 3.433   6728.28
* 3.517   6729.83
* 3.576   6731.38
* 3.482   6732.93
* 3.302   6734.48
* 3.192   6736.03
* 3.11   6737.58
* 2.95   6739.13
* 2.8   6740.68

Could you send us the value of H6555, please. 6.24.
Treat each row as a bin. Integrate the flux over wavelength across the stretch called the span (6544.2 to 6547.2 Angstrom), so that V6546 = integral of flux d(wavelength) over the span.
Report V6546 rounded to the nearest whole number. 10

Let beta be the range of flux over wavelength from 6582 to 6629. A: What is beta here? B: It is 1.47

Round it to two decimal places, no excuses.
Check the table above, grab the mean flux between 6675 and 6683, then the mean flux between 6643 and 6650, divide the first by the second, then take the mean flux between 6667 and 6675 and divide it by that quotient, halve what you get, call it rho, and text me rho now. 1.53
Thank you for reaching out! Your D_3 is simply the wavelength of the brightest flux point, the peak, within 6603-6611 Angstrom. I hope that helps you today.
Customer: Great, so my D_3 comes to 6603.95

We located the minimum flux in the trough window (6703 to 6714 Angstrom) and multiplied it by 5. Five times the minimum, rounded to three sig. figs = 14.8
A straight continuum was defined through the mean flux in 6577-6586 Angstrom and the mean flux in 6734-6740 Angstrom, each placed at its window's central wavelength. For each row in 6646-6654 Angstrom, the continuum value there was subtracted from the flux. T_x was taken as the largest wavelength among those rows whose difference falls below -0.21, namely 6652.79 Angstrom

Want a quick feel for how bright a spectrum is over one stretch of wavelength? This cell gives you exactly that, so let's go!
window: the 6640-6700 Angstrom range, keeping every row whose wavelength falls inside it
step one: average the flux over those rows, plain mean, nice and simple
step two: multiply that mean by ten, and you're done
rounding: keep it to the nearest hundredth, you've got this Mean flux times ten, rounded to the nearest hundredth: 29.69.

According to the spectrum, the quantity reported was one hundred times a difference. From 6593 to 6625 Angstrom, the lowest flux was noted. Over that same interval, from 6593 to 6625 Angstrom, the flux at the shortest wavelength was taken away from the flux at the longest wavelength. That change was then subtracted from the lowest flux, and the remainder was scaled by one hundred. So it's 190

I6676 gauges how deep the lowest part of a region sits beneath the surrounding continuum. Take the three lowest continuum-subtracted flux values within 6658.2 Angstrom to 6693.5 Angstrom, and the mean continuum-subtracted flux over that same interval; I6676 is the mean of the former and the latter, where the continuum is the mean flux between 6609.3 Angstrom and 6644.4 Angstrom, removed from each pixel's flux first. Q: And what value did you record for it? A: -0.01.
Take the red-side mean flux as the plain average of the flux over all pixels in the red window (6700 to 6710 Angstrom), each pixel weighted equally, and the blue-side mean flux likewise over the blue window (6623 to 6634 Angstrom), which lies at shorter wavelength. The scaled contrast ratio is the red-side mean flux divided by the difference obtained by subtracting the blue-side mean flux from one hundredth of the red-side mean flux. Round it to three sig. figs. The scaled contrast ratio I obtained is -1.03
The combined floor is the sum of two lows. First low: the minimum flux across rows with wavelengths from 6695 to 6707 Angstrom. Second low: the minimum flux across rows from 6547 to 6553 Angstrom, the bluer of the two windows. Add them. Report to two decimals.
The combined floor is 5.58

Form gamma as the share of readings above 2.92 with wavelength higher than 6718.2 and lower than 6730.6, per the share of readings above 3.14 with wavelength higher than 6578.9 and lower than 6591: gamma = 1.3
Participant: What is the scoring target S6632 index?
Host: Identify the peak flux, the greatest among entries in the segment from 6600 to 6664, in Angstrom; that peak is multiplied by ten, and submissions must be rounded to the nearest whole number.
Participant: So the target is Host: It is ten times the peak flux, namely 32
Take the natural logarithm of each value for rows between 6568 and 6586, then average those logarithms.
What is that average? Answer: 1.14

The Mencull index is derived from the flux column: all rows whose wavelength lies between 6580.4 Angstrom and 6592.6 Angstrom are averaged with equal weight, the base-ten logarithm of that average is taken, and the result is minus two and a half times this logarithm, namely -1.31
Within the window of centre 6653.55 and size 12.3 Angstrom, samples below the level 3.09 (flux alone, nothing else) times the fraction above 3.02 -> 5.0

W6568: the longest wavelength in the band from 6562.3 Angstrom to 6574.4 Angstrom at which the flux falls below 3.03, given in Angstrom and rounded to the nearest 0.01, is 6573.61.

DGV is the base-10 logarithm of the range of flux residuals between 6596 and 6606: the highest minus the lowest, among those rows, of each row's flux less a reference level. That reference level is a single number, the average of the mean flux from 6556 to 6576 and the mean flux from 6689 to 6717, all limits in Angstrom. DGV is -0.64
